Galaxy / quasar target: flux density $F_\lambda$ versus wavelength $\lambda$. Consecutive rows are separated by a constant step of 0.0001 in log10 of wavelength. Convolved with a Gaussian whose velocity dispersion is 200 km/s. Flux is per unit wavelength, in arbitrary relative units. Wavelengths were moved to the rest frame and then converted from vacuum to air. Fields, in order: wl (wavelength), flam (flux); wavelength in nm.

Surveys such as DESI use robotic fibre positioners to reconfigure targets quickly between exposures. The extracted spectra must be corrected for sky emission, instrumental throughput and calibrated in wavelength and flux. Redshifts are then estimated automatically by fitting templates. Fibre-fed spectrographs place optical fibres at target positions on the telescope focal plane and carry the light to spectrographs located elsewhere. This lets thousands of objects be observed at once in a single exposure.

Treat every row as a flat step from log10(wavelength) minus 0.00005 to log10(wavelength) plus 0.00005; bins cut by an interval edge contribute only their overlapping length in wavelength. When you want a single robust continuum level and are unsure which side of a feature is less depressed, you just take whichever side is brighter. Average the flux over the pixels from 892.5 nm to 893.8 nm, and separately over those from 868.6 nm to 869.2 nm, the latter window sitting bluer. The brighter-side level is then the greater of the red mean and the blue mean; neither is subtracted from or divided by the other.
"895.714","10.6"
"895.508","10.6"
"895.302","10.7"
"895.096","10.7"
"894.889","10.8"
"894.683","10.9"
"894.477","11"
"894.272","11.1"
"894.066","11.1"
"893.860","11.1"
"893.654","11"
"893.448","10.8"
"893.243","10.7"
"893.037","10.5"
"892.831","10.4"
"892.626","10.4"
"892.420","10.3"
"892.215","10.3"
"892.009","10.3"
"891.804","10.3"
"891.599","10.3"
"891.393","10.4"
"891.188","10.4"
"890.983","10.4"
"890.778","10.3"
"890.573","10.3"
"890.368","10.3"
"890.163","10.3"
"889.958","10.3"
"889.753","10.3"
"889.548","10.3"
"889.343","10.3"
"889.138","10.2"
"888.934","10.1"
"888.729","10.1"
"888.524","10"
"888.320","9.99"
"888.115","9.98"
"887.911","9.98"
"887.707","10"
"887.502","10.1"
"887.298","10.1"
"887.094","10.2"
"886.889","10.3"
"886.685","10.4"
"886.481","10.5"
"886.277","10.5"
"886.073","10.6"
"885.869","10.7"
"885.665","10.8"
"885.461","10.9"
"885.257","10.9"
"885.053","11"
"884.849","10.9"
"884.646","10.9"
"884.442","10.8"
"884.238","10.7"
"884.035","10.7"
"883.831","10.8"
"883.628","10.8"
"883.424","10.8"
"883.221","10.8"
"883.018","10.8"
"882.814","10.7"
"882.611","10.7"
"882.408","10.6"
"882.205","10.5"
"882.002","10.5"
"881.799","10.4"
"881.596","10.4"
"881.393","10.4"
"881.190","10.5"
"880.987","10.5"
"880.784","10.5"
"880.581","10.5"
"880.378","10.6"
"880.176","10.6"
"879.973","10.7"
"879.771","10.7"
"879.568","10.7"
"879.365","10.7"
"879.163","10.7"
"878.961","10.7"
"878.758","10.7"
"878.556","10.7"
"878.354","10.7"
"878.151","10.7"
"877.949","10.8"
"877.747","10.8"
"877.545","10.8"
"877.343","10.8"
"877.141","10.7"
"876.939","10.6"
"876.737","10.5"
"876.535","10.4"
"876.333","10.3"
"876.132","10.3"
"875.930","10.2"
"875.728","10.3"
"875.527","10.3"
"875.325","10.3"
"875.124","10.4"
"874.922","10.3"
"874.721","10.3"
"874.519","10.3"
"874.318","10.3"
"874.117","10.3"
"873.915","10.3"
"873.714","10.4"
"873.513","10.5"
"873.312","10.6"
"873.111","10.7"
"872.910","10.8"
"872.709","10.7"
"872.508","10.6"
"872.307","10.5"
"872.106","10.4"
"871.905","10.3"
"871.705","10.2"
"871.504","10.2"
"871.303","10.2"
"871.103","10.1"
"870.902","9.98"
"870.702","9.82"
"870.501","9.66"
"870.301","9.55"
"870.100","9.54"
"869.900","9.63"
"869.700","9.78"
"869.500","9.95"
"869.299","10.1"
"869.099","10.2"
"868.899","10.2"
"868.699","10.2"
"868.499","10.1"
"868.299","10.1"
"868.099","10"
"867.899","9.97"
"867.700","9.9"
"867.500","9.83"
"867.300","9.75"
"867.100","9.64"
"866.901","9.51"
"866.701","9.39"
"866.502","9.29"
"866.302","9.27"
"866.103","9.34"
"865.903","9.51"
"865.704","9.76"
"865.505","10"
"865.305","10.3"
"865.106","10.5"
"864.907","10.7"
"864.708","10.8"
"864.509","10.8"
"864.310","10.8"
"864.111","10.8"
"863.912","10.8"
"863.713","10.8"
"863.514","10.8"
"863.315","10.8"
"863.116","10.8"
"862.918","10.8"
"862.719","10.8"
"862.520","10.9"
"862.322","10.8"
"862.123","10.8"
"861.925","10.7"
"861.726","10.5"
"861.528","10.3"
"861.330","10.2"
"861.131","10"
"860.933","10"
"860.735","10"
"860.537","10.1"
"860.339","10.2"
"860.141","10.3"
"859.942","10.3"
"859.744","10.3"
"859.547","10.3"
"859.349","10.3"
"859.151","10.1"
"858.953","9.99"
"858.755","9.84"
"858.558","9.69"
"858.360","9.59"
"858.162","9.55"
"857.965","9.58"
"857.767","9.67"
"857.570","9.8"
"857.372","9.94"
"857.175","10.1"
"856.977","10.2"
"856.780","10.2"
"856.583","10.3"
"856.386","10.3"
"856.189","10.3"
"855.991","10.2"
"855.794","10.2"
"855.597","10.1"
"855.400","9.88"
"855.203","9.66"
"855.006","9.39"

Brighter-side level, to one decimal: 10.6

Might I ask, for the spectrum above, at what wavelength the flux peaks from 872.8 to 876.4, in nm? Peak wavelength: 872.910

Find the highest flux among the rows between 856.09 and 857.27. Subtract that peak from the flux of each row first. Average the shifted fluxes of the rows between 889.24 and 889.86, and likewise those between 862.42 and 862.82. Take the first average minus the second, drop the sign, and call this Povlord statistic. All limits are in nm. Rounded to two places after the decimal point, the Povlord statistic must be 0.55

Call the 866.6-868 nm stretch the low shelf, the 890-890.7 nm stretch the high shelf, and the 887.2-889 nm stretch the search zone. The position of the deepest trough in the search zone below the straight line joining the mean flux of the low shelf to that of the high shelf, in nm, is 888.115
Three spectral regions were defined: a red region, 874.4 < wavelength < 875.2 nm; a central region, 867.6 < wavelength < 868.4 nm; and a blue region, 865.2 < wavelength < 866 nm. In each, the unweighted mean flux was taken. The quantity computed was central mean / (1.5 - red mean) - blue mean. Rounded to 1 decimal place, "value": -11.0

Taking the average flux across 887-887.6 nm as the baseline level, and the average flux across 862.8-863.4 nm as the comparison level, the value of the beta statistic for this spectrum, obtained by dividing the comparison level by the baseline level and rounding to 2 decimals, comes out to 1.07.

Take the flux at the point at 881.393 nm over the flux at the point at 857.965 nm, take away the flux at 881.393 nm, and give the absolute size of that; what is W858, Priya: 9.31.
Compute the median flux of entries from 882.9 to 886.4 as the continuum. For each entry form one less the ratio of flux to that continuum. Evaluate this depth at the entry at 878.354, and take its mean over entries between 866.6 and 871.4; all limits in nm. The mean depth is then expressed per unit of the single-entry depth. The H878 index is 9.2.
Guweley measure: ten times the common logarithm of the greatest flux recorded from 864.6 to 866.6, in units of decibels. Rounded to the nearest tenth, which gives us 10.3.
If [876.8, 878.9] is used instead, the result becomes 10.3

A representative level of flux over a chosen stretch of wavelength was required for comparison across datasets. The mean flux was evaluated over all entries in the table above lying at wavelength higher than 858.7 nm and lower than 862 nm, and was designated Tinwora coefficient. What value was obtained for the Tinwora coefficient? 10.20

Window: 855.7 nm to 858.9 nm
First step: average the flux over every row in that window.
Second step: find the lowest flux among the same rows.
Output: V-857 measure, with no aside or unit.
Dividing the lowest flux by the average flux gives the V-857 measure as 0.958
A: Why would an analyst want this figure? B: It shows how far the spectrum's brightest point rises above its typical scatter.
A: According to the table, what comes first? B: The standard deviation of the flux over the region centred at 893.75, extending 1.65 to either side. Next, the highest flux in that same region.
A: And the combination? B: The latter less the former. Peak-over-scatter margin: 10.8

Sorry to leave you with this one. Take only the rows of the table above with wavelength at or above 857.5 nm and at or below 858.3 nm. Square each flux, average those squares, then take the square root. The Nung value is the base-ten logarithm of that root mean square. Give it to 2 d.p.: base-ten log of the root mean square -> 0.98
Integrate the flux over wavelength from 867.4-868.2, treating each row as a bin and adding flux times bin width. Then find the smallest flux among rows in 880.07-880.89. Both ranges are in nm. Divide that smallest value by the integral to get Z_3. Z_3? 1.32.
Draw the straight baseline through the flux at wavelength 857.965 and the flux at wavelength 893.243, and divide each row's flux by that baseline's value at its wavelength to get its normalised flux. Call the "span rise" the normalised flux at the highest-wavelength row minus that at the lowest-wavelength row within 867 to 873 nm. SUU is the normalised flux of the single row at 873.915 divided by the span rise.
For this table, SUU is 10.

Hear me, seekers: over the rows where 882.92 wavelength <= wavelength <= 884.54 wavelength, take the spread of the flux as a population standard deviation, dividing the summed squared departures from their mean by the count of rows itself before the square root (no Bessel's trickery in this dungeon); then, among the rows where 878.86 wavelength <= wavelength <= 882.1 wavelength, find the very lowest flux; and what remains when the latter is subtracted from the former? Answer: -10.4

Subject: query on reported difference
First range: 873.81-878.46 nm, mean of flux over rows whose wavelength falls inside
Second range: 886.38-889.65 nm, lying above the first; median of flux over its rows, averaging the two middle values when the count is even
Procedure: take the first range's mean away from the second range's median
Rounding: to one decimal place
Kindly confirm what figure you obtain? -0.4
